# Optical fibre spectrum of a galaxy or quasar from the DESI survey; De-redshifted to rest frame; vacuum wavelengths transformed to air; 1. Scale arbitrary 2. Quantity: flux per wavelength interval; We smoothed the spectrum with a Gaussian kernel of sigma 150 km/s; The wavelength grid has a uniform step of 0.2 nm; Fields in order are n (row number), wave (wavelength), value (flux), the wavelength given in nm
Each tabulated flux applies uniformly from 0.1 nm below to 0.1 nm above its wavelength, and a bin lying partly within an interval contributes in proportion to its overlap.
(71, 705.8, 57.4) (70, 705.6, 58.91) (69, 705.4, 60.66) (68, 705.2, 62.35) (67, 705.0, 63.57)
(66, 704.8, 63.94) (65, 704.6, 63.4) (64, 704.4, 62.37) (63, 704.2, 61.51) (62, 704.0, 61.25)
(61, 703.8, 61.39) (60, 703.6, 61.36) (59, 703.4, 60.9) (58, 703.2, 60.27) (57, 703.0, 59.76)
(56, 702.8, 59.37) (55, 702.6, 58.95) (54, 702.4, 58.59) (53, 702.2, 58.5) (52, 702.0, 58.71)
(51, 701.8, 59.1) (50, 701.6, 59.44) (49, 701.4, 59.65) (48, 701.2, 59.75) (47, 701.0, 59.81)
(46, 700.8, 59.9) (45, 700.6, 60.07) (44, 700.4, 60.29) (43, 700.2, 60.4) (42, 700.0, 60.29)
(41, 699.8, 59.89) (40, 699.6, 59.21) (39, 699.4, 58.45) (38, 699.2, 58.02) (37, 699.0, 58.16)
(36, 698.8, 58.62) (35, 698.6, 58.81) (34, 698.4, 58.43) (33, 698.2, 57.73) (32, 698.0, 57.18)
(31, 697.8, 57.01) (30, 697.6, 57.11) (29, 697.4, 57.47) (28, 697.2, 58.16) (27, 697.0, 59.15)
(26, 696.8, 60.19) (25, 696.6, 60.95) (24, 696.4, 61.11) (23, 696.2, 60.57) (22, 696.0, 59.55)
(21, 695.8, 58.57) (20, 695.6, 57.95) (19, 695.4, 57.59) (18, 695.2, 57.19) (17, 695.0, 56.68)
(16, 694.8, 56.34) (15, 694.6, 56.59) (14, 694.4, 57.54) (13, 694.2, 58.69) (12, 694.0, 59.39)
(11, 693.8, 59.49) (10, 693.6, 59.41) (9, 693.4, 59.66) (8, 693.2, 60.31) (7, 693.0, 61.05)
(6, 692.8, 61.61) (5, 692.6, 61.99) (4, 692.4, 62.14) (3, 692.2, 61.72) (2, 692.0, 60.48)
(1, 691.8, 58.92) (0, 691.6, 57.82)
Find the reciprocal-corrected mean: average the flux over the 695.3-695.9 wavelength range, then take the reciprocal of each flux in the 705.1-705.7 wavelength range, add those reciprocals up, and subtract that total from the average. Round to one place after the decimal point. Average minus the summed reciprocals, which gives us 58.0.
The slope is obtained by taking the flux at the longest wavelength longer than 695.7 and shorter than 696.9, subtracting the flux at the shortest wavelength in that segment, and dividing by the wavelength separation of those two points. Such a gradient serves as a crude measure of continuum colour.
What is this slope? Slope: 1.6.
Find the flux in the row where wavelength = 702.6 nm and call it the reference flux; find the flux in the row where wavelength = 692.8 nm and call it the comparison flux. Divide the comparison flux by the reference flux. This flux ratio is 1.05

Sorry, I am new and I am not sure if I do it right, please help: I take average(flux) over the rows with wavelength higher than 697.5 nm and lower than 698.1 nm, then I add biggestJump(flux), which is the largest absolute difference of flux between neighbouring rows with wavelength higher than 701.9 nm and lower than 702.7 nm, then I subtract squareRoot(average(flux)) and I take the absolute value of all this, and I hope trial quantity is 49.9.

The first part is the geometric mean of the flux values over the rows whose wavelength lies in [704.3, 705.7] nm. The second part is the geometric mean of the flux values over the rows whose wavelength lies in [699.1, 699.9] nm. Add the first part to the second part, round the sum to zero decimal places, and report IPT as 121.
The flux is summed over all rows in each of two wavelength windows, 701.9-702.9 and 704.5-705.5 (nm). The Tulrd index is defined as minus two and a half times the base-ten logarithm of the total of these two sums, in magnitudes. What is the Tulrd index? -6.96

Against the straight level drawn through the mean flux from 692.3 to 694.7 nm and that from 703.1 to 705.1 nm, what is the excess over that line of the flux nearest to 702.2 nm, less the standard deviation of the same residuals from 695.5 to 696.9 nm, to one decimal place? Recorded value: -4.2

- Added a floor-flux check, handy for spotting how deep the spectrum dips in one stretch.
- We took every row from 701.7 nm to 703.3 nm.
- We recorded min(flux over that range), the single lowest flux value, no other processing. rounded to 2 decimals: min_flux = 58.50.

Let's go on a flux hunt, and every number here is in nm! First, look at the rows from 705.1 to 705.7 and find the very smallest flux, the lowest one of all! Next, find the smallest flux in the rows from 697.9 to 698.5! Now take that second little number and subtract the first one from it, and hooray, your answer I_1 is -1.7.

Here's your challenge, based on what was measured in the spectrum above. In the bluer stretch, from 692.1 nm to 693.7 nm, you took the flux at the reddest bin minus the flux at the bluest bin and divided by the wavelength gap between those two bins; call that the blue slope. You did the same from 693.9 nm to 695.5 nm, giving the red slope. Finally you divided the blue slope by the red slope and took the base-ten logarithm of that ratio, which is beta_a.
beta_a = 0.1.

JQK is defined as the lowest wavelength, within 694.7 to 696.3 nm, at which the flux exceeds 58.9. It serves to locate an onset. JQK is 696.0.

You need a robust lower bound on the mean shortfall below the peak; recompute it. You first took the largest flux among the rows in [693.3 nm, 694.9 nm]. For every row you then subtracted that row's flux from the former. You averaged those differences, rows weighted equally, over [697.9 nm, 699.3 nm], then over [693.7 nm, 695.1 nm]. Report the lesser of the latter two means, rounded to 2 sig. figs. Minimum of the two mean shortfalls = 1.5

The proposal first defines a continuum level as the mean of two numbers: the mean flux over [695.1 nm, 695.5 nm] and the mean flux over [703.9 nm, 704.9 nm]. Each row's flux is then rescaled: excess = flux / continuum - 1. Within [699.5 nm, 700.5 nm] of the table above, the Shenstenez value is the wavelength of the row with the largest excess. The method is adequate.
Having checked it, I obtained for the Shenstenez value 700.2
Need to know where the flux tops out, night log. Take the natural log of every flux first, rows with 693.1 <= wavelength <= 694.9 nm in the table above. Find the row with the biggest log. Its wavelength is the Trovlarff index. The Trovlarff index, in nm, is 693.2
